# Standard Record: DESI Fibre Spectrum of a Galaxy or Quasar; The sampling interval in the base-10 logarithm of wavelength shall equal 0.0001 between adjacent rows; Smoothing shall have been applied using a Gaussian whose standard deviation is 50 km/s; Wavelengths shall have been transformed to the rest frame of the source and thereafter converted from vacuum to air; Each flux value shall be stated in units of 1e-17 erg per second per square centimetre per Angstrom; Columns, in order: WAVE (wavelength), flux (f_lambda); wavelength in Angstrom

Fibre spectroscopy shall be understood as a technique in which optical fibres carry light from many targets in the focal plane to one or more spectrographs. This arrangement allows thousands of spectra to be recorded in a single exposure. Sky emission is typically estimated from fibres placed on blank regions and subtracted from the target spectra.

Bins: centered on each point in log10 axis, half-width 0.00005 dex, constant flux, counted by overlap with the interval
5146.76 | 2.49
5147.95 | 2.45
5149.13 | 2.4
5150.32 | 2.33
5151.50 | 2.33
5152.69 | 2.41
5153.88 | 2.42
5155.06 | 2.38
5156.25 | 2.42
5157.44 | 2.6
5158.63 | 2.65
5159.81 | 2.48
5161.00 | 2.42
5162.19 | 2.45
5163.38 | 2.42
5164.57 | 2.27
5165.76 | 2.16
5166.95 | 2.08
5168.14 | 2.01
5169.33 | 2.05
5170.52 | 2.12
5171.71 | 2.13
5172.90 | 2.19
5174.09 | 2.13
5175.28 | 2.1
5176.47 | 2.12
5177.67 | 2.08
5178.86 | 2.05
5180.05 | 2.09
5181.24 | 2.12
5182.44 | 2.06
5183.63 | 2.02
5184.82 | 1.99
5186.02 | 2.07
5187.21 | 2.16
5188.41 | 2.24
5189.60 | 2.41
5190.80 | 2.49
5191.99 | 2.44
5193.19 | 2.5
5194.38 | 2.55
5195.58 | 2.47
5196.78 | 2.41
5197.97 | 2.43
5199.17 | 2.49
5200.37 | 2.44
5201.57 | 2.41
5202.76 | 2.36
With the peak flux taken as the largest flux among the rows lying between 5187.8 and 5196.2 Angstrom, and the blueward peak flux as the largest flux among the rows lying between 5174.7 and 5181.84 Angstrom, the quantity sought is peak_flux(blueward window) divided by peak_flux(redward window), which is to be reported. 0.83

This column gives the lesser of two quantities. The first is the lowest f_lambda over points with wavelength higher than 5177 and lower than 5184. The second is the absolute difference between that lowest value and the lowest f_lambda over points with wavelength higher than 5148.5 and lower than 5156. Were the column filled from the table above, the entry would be 0.31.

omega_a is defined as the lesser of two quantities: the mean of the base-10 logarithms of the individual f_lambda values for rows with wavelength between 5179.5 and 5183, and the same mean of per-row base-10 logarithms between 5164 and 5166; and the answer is 0.320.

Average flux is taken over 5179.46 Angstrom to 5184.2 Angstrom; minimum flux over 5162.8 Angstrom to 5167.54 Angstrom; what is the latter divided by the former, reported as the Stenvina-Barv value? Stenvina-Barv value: 1.00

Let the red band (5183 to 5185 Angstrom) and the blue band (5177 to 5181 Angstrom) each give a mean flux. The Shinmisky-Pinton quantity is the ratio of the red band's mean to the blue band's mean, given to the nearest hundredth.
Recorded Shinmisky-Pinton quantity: 0.97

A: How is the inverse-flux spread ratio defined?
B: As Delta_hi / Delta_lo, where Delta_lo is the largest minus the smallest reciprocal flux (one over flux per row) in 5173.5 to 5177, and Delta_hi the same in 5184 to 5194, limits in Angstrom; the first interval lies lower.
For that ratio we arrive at 15.3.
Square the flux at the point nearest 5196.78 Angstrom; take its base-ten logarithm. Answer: 0.764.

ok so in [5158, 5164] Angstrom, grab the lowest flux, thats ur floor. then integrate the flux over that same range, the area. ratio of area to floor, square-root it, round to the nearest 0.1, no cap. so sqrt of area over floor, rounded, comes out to 2.5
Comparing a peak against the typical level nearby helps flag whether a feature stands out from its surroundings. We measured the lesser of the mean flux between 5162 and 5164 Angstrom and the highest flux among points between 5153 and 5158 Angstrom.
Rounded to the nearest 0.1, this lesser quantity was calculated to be 2.4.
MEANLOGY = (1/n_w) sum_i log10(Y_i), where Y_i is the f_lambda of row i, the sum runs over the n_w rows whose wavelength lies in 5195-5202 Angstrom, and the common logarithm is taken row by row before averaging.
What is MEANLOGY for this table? 0.39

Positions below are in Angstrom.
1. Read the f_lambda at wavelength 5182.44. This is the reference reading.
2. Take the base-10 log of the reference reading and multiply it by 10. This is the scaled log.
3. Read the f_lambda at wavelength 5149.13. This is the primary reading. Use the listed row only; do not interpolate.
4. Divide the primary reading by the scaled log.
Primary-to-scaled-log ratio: 0.765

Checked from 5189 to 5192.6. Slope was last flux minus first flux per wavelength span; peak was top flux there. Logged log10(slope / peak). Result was -2.30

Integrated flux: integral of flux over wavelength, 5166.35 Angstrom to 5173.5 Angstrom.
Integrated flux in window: 15.0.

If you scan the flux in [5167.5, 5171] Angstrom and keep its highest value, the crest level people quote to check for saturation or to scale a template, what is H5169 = 2.12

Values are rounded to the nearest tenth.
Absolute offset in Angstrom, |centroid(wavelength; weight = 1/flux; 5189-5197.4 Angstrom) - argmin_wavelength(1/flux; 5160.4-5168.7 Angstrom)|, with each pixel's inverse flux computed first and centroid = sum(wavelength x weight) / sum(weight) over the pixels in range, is 31.0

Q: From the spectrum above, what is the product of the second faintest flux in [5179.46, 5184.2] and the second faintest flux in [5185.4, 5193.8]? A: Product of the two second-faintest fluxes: 4.4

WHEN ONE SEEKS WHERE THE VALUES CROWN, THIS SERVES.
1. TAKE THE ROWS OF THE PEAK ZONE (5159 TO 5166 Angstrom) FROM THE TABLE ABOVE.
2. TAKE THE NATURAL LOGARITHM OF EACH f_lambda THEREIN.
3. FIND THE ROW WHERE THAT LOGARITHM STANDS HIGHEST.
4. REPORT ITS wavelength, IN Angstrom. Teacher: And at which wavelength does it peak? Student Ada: 5159.81 Angstrom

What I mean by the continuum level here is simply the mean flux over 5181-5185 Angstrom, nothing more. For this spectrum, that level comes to 2.05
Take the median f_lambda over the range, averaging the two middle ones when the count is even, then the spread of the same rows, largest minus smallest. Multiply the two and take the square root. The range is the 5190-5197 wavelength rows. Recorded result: 0.59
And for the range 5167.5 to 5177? 0.62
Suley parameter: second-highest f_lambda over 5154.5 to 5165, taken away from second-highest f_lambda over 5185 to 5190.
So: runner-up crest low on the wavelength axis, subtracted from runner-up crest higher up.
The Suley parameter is -0.36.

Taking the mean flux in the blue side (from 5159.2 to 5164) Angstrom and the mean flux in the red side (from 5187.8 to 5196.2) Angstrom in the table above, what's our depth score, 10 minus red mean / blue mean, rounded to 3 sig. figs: 9.00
